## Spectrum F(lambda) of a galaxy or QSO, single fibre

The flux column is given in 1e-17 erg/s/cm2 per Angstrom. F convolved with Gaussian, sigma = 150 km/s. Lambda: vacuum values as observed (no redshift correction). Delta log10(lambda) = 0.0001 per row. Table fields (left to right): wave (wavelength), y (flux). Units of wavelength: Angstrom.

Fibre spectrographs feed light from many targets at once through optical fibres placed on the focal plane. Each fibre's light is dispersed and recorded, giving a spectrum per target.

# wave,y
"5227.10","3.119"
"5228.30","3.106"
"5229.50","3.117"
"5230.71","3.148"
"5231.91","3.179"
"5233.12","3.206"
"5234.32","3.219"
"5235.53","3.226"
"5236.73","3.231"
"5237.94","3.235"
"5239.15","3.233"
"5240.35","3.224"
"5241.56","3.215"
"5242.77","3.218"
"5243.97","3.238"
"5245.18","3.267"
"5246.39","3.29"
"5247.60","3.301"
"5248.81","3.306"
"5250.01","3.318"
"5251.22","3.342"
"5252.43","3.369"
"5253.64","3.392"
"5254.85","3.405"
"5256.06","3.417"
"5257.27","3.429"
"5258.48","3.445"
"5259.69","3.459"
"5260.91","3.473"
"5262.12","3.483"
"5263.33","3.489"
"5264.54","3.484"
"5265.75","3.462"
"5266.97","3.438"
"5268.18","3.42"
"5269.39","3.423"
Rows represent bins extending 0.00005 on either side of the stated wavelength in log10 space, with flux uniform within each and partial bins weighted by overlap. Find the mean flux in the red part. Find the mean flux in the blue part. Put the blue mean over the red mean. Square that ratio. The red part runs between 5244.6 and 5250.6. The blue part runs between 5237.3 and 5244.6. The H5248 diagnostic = 0.96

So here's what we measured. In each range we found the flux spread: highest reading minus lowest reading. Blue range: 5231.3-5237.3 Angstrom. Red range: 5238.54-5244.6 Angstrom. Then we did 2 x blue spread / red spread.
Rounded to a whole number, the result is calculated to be 5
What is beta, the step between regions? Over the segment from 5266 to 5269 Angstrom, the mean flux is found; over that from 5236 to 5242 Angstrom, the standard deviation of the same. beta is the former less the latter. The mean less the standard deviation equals 3.42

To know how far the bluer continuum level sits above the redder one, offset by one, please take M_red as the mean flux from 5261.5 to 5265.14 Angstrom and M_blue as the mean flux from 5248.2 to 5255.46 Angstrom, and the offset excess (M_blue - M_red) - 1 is -1.13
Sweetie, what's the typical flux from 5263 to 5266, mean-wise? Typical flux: 3.48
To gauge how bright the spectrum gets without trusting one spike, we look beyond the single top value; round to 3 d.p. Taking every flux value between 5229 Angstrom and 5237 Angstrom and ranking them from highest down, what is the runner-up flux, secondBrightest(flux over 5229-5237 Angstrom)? 3.226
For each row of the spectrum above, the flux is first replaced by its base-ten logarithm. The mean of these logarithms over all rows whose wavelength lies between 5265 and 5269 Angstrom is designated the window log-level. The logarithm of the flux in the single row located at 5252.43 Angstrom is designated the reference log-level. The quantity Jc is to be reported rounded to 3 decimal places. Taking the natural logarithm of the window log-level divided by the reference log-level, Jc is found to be 0.017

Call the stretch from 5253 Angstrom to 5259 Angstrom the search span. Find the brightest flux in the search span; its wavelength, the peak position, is 5258.48 Angstrom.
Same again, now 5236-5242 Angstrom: 5237.94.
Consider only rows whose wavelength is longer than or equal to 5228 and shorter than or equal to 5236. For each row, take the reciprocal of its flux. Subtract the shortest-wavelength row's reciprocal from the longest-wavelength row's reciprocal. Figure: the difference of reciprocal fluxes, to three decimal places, -0.012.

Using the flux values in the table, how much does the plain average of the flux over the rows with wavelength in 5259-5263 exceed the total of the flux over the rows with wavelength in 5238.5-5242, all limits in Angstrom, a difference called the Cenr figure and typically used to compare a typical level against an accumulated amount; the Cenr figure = -6.20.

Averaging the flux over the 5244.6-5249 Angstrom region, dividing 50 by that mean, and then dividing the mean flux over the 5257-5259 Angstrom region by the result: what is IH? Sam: 0.226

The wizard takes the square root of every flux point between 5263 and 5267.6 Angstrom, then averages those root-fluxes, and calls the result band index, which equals 1.86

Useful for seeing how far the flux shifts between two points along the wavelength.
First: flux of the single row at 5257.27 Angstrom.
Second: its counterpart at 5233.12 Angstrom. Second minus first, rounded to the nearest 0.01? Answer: -0.22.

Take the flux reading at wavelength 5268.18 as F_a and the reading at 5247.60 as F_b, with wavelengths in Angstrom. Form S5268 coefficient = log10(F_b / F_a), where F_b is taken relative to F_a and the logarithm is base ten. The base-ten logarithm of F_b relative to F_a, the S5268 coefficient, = -0.015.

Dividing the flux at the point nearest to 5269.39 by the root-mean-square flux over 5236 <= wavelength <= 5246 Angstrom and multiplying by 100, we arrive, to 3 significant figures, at 106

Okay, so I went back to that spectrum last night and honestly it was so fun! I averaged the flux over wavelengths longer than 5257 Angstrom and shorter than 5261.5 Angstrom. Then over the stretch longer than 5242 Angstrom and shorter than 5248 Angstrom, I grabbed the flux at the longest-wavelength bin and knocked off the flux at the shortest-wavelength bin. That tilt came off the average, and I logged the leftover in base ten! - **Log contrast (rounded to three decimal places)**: 0.527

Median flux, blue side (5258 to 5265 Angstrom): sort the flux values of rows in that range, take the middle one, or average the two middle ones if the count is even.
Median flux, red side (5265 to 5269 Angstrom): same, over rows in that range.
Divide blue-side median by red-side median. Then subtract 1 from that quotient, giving 0.012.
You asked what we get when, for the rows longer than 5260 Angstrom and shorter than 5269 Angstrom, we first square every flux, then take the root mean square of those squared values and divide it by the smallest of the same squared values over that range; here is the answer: 1.03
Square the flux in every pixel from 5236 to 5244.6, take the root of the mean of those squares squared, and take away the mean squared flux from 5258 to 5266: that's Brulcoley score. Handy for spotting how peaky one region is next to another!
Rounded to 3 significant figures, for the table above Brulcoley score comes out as -1.63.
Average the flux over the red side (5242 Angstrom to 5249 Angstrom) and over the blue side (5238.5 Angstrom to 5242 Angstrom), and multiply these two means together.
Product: 10.5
